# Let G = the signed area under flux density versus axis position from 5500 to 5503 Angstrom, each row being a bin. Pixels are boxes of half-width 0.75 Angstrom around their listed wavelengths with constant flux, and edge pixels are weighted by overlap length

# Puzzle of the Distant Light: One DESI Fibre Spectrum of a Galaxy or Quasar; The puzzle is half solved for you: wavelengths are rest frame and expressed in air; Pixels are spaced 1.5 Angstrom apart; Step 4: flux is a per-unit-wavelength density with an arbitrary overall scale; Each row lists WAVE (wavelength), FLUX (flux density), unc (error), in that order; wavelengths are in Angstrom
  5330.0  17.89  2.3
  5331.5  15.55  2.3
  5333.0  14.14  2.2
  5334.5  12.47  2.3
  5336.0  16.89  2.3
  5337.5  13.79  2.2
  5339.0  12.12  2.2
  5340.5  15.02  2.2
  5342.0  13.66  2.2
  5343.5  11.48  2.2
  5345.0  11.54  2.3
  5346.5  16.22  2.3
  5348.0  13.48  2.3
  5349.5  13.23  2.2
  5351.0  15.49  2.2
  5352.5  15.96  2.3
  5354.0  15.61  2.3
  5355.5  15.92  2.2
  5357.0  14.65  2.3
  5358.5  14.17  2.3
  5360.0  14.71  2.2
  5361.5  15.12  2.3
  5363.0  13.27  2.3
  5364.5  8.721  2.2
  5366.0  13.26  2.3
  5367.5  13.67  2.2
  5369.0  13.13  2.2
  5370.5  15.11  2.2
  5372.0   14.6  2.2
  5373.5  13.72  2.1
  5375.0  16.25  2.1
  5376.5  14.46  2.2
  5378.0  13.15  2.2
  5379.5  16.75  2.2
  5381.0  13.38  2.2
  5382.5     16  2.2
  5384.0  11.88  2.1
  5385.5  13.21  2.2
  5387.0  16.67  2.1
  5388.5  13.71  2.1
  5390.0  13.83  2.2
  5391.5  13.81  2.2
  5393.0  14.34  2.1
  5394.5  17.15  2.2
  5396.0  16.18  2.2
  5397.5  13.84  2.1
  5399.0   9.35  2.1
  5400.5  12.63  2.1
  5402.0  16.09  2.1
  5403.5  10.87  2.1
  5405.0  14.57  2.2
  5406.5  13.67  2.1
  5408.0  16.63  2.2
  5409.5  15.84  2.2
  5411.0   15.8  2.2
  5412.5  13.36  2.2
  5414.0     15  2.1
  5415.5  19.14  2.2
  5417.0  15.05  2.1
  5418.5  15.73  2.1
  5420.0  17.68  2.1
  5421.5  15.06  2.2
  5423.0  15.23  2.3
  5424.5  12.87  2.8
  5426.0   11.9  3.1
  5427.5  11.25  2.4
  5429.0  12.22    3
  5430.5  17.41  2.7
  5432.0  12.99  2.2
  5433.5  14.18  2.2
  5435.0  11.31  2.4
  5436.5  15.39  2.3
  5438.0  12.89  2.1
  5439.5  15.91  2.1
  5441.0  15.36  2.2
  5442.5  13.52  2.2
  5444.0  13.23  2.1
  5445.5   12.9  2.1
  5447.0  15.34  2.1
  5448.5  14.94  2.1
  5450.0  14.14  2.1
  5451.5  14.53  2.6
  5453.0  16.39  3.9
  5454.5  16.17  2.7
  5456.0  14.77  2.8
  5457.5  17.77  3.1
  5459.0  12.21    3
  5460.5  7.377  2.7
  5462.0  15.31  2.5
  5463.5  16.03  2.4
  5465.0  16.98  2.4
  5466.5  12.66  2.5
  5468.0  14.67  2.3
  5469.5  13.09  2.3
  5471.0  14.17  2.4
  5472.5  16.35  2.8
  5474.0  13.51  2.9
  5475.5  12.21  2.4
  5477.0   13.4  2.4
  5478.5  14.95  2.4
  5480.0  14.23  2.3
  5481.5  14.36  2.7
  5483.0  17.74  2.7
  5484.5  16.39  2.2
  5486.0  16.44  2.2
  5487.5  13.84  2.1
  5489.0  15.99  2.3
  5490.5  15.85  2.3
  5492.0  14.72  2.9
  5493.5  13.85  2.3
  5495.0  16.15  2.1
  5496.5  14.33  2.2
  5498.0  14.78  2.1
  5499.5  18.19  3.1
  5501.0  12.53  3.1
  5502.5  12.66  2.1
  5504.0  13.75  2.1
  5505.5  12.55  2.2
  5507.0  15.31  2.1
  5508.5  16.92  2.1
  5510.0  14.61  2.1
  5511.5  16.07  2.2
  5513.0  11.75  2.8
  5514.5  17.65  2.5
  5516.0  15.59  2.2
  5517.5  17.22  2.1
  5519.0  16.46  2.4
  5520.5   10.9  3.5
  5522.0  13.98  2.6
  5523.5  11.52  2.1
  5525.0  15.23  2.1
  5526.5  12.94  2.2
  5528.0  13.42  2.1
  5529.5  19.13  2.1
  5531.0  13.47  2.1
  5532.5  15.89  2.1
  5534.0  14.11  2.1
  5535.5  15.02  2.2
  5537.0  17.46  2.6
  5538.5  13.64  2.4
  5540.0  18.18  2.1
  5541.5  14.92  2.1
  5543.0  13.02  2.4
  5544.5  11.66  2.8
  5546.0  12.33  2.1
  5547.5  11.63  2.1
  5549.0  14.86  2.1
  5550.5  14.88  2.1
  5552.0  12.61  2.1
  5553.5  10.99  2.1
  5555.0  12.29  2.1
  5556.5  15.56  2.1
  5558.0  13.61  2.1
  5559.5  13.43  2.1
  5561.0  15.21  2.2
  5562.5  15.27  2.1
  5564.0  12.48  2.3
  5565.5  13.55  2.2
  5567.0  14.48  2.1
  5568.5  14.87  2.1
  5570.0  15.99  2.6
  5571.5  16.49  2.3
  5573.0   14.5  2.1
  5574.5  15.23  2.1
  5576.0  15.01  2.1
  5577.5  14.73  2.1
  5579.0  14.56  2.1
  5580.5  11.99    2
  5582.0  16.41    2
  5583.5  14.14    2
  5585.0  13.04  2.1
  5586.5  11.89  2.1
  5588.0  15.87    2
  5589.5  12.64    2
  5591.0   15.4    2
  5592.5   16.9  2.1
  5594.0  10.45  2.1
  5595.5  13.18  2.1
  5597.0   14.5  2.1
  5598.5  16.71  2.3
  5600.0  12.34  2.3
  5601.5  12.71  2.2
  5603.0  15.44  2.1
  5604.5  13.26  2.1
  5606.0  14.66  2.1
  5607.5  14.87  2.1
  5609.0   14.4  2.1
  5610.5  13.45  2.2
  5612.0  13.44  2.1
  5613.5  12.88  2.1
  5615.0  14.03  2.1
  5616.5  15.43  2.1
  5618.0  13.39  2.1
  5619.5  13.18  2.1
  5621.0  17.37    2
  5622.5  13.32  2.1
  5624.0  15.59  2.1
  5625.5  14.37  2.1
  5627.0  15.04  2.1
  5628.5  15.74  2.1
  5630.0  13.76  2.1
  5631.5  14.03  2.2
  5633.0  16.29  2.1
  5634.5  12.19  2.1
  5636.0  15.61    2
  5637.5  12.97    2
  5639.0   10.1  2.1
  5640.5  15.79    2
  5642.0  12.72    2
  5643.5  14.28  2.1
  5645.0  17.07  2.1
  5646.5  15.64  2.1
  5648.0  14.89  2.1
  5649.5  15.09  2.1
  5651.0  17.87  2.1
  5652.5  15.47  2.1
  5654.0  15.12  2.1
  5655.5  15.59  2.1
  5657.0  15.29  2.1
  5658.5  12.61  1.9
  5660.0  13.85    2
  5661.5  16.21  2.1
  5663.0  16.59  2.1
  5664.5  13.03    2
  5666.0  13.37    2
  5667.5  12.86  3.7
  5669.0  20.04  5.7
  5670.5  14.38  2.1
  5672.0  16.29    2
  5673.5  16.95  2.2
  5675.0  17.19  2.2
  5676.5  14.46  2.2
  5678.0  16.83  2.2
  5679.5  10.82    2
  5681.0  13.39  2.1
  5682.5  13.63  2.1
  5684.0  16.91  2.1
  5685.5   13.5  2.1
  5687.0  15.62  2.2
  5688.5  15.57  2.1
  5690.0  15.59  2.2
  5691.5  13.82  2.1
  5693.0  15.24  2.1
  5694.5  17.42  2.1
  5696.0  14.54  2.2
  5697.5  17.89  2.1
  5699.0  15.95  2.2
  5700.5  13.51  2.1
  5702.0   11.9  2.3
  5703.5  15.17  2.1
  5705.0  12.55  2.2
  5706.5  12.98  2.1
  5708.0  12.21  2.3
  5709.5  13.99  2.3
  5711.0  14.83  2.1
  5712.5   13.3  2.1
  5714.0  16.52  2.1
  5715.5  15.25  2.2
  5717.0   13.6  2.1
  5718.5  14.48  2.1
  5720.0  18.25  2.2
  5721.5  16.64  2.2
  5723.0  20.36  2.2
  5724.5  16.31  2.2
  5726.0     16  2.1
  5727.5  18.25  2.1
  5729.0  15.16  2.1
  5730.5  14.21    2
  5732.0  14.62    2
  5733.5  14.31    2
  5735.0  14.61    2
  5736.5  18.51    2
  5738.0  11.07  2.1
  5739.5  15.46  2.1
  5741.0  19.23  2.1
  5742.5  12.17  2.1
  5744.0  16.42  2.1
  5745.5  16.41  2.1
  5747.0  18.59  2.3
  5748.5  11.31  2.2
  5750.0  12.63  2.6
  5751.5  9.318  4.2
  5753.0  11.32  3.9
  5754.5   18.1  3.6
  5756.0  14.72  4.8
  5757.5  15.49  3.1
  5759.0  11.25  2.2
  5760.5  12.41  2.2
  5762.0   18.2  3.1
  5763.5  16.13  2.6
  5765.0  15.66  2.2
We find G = 39.2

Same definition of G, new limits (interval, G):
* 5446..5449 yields 44.9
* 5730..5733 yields 43.3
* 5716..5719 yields 42.3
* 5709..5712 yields 43.1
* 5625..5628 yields 44.5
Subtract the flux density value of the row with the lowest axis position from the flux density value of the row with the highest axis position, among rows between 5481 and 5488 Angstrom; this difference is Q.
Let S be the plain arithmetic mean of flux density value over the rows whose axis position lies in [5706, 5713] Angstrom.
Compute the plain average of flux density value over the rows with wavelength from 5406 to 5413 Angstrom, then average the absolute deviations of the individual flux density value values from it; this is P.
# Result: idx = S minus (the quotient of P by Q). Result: 15.8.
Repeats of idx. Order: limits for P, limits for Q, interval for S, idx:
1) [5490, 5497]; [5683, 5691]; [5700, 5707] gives 13.8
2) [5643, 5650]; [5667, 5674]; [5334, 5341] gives 13.9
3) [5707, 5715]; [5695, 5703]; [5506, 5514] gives 15.4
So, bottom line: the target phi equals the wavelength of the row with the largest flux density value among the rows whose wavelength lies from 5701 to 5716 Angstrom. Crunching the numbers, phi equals 5714.0 Angstrom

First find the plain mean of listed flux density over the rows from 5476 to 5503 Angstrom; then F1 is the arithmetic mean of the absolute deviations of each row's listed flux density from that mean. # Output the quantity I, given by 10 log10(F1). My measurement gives 1.1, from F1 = 1.3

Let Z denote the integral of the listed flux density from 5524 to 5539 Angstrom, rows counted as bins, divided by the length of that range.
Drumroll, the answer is 15.0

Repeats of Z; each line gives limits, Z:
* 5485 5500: 15.4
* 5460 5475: 14.1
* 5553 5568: 13.8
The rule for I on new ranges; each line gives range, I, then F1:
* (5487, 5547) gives 2.2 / 1.6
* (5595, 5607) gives 0.9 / 1.2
